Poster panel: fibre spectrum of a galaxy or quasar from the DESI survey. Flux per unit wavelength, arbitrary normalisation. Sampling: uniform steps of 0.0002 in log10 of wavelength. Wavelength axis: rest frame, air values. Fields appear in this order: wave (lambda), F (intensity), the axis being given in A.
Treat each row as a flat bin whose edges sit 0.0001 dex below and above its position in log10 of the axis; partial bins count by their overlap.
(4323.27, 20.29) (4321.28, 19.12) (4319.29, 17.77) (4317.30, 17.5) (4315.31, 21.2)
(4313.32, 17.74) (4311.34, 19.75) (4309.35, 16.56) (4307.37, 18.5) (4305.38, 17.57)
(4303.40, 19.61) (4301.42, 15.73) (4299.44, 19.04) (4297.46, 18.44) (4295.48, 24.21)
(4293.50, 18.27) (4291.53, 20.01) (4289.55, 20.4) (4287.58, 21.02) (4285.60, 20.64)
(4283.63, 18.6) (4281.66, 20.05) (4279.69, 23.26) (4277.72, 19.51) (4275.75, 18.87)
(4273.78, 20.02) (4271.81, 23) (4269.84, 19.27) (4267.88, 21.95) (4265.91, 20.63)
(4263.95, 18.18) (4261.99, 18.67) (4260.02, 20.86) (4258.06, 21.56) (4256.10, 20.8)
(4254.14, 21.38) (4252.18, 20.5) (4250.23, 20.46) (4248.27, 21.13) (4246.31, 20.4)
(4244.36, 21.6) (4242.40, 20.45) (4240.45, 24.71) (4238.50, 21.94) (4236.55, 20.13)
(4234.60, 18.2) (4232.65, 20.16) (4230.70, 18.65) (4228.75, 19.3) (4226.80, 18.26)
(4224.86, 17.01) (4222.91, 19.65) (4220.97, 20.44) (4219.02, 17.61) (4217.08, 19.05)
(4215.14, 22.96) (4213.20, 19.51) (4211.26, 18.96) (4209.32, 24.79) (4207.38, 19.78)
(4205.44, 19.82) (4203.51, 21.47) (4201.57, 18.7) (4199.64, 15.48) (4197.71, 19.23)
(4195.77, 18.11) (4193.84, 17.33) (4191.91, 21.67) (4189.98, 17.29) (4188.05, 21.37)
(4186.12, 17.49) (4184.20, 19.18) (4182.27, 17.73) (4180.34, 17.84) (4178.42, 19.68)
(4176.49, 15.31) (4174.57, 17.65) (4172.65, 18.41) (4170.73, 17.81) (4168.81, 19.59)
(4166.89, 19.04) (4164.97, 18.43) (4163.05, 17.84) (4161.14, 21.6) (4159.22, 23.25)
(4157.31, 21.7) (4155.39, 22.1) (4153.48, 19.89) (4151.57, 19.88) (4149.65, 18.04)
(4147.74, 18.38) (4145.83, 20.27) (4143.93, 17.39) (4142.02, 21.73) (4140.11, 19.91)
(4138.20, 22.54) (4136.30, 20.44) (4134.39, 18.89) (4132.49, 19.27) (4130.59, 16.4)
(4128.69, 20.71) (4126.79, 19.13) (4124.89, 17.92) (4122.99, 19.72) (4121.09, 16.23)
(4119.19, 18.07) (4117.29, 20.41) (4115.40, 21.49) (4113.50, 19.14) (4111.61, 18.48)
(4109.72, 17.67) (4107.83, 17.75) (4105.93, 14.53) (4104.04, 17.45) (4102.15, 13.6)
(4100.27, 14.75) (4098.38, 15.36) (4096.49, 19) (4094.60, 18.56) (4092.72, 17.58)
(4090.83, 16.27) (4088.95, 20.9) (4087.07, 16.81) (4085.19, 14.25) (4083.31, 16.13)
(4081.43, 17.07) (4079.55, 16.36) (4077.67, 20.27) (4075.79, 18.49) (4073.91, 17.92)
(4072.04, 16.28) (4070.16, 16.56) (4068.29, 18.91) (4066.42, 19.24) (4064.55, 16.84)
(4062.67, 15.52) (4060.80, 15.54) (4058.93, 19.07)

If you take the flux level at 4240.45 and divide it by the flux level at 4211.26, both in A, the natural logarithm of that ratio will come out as 0.26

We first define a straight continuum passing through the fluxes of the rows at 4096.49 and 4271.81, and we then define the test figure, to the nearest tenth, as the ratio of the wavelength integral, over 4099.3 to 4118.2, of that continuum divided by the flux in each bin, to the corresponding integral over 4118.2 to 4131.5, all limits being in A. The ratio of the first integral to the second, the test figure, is 1.5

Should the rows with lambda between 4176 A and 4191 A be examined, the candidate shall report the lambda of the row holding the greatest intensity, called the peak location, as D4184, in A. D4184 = 4188.05 A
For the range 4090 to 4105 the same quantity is 4096.49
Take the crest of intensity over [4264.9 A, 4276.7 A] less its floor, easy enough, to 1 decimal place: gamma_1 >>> 4.1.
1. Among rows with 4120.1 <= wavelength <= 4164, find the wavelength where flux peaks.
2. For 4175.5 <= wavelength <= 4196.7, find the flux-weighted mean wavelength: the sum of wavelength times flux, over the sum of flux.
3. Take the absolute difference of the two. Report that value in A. 27.1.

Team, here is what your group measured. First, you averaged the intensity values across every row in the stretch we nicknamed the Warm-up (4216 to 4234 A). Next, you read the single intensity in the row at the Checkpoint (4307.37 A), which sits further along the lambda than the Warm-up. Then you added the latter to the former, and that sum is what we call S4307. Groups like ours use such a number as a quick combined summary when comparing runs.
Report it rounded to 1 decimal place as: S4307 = 37.4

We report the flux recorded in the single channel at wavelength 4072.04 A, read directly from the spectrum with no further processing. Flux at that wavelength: 16.28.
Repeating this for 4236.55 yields 20.13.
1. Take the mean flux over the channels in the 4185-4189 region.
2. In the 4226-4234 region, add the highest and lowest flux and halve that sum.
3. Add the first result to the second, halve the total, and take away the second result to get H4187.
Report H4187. 0.1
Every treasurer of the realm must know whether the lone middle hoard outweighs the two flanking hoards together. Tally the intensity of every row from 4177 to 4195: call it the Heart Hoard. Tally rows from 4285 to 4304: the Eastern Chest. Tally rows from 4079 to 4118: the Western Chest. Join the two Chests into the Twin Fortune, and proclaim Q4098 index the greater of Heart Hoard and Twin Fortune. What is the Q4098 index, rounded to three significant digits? 561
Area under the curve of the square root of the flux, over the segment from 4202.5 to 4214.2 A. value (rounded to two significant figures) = 53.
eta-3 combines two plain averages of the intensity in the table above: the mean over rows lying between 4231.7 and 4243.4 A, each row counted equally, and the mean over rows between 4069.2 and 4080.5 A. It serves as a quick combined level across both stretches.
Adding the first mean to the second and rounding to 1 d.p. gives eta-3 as 38.6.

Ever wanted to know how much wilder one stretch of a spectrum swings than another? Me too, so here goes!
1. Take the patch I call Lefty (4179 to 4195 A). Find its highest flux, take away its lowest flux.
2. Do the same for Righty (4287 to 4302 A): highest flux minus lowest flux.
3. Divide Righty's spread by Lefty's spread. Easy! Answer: 1.9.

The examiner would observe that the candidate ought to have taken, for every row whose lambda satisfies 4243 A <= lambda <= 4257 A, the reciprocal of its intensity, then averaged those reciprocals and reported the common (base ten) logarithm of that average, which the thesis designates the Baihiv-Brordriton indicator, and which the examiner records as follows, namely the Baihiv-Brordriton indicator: -1.32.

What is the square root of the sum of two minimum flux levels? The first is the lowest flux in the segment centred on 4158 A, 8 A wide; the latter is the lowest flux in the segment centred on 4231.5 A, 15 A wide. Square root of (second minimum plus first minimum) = 6.2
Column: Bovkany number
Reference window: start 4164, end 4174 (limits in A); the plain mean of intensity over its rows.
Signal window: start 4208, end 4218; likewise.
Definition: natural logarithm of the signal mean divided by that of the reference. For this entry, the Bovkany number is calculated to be 0.12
